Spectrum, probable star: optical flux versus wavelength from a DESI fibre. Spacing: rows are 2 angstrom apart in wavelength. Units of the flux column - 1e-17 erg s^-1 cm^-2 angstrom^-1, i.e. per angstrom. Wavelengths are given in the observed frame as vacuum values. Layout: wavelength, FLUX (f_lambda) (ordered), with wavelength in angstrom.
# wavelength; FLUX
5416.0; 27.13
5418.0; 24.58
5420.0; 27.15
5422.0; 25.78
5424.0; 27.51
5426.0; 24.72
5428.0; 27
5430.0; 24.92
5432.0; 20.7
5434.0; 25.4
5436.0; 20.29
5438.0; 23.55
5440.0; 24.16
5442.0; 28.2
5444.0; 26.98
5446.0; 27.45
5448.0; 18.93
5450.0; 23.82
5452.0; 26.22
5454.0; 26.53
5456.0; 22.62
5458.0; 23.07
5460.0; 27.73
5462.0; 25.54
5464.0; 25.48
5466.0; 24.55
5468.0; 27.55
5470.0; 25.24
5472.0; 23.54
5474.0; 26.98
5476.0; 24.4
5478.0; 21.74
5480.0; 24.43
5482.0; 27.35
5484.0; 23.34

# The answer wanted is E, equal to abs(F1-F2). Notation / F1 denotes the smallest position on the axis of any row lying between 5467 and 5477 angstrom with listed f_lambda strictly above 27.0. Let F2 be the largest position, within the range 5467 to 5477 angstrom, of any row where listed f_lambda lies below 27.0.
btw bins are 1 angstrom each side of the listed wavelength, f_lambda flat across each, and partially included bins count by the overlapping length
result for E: 8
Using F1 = 5468.0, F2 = 5476.0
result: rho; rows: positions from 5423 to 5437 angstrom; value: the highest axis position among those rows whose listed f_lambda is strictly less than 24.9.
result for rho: 5436.0 angstrom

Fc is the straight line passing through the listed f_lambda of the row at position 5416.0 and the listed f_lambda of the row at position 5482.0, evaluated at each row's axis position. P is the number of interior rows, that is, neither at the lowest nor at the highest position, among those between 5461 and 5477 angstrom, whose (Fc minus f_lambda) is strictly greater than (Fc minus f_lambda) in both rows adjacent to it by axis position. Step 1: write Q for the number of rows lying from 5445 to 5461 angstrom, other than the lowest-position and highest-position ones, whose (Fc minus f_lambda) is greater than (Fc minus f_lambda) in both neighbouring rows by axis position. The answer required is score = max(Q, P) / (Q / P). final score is 2.0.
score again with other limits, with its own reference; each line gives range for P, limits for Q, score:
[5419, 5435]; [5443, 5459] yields 4.5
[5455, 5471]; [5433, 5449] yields 1.0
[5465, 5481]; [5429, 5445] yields 2.0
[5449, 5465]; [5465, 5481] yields 1.0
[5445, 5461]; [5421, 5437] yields 2.0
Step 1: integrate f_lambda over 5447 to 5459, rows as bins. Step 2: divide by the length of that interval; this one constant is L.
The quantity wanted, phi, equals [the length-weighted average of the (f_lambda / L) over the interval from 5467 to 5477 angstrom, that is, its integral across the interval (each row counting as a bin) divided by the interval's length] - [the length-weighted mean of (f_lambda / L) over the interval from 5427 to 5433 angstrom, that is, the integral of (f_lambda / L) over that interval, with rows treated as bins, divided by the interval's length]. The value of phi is 0.057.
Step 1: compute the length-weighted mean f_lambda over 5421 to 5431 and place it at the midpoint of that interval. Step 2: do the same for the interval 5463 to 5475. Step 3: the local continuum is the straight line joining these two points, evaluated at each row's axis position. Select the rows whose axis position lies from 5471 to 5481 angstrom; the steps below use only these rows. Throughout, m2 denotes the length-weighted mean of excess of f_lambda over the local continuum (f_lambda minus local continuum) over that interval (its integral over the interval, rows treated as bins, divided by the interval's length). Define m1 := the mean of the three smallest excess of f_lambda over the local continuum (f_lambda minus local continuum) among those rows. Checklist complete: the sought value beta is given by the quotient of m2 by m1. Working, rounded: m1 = -2.3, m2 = -1.27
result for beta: 0.56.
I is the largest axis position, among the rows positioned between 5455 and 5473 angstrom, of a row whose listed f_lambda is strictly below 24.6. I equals 5472.0 angstrom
